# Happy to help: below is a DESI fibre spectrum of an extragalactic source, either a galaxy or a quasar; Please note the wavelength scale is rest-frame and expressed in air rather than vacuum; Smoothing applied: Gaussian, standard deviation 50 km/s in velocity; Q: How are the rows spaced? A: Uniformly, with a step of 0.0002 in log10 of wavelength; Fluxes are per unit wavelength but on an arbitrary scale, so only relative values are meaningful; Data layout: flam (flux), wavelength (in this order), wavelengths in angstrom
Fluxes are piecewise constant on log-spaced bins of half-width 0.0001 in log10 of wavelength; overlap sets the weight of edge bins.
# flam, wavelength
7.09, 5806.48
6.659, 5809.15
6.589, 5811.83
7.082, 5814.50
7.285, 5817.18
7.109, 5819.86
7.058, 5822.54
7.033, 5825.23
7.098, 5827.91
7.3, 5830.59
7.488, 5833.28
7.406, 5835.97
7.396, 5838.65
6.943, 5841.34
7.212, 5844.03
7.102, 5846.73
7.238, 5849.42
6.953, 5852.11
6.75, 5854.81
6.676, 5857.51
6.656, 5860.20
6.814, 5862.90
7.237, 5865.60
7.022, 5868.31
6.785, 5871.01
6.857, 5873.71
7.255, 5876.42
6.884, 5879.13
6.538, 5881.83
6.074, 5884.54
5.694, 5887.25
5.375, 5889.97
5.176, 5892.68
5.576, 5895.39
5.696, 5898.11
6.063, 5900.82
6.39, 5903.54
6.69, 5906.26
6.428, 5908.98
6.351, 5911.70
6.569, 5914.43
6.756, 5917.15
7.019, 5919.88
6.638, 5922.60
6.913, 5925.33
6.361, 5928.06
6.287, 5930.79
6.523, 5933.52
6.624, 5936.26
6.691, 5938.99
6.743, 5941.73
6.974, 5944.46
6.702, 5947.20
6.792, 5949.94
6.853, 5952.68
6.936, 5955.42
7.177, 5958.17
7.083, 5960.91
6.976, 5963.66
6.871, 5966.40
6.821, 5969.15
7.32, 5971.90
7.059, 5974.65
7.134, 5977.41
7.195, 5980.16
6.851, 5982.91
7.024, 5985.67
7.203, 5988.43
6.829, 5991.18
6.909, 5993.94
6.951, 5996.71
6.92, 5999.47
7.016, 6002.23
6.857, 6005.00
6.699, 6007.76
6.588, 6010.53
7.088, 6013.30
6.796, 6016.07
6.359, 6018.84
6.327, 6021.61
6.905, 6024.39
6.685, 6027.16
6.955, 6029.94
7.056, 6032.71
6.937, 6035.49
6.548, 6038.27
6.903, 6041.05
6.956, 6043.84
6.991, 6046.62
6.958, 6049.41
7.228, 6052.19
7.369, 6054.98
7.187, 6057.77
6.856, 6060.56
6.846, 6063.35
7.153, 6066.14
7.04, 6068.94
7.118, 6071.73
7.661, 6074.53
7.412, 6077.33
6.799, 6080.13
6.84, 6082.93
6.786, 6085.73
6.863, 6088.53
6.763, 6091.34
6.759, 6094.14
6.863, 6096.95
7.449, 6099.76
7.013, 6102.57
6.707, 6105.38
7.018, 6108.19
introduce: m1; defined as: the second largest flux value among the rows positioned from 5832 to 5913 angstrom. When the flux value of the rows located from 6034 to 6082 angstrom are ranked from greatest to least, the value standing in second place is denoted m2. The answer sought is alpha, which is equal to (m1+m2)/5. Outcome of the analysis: 2.96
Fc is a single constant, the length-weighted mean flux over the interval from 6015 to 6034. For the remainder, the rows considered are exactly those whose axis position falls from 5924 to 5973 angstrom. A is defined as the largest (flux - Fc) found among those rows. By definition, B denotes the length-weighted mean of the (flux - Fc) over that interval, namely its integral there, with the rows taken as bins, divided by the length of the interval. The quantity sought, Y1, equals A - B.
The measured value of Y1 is 0.51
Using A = 0.59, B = 0.1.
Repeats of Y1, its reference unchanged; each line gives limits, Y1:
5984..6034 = 0.36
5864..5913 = 0.91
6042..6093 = 0.62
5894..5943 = 0.56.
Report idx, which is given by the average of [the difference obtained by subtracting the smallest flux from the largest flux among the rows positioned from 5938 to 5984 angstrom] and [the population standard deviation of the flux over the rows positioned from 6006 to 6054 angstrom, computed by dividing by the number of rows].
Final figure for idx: 0.44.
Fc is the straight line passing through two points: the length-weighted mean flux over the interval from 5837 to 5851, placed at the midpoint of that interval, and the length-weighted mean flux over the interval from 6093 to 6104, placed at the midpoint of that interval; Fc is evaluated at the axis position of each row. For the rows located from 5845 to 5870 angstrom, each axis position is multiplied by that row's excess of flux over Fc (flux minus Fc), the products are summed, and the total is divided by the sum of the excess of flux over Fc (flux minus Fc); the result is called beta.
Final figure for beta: 5858.3 angstrom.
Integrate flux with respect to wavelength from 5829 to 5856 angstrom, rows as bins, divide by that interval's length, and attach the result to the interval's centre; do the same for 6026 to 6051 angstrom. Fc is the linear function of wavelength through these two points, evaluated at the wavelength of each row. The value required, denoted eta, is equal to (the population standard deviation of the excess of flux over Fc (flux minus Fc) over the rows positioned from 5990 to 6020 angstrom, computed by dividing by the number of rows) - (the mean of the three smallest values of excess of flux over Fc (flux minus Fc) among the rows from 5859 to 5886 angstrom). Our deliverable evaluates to 0.90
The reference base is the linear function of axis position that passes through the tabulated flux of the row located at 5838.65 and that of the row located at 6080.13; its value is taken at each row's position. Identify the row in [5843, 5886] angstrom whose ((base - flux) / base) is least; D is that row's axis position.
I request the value 5876.42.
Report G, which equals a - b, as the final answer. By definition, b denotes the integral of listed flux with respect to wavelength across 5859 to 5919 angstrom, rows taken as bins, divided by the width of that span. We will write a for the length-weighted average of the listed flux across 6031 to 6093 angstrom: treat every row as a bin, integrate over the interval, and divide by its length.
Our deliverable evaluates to 0.60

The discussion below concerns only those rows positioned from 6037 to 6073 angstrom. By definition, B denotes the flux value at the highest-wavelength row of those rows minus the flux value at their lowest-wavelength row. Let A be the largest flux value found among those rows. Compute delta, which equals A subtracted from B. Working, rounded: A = 7.369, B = 0.57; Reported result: -6.8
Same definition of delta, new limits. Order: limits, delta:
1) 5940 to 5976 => -7.0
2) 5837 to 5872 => -8.0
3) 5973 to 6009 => -7.6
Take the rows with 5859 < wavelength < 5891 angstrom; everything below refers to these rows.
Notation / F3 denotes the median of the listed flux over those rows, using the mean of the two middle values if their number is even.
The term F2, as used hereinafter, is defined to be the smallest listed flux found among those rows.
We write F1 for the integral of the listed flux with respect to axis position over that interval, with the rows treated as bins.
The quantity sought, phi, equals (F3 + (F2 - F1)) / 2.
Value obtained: -100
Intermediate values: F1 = 211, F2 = 5.375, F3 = 6.80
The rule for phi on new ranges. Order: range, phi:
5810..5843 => -111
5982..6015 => -107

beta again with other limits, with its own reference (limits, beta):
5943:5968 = 5953.1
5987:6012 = 6003.7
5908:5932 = 5919.8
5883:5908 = 5893.9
